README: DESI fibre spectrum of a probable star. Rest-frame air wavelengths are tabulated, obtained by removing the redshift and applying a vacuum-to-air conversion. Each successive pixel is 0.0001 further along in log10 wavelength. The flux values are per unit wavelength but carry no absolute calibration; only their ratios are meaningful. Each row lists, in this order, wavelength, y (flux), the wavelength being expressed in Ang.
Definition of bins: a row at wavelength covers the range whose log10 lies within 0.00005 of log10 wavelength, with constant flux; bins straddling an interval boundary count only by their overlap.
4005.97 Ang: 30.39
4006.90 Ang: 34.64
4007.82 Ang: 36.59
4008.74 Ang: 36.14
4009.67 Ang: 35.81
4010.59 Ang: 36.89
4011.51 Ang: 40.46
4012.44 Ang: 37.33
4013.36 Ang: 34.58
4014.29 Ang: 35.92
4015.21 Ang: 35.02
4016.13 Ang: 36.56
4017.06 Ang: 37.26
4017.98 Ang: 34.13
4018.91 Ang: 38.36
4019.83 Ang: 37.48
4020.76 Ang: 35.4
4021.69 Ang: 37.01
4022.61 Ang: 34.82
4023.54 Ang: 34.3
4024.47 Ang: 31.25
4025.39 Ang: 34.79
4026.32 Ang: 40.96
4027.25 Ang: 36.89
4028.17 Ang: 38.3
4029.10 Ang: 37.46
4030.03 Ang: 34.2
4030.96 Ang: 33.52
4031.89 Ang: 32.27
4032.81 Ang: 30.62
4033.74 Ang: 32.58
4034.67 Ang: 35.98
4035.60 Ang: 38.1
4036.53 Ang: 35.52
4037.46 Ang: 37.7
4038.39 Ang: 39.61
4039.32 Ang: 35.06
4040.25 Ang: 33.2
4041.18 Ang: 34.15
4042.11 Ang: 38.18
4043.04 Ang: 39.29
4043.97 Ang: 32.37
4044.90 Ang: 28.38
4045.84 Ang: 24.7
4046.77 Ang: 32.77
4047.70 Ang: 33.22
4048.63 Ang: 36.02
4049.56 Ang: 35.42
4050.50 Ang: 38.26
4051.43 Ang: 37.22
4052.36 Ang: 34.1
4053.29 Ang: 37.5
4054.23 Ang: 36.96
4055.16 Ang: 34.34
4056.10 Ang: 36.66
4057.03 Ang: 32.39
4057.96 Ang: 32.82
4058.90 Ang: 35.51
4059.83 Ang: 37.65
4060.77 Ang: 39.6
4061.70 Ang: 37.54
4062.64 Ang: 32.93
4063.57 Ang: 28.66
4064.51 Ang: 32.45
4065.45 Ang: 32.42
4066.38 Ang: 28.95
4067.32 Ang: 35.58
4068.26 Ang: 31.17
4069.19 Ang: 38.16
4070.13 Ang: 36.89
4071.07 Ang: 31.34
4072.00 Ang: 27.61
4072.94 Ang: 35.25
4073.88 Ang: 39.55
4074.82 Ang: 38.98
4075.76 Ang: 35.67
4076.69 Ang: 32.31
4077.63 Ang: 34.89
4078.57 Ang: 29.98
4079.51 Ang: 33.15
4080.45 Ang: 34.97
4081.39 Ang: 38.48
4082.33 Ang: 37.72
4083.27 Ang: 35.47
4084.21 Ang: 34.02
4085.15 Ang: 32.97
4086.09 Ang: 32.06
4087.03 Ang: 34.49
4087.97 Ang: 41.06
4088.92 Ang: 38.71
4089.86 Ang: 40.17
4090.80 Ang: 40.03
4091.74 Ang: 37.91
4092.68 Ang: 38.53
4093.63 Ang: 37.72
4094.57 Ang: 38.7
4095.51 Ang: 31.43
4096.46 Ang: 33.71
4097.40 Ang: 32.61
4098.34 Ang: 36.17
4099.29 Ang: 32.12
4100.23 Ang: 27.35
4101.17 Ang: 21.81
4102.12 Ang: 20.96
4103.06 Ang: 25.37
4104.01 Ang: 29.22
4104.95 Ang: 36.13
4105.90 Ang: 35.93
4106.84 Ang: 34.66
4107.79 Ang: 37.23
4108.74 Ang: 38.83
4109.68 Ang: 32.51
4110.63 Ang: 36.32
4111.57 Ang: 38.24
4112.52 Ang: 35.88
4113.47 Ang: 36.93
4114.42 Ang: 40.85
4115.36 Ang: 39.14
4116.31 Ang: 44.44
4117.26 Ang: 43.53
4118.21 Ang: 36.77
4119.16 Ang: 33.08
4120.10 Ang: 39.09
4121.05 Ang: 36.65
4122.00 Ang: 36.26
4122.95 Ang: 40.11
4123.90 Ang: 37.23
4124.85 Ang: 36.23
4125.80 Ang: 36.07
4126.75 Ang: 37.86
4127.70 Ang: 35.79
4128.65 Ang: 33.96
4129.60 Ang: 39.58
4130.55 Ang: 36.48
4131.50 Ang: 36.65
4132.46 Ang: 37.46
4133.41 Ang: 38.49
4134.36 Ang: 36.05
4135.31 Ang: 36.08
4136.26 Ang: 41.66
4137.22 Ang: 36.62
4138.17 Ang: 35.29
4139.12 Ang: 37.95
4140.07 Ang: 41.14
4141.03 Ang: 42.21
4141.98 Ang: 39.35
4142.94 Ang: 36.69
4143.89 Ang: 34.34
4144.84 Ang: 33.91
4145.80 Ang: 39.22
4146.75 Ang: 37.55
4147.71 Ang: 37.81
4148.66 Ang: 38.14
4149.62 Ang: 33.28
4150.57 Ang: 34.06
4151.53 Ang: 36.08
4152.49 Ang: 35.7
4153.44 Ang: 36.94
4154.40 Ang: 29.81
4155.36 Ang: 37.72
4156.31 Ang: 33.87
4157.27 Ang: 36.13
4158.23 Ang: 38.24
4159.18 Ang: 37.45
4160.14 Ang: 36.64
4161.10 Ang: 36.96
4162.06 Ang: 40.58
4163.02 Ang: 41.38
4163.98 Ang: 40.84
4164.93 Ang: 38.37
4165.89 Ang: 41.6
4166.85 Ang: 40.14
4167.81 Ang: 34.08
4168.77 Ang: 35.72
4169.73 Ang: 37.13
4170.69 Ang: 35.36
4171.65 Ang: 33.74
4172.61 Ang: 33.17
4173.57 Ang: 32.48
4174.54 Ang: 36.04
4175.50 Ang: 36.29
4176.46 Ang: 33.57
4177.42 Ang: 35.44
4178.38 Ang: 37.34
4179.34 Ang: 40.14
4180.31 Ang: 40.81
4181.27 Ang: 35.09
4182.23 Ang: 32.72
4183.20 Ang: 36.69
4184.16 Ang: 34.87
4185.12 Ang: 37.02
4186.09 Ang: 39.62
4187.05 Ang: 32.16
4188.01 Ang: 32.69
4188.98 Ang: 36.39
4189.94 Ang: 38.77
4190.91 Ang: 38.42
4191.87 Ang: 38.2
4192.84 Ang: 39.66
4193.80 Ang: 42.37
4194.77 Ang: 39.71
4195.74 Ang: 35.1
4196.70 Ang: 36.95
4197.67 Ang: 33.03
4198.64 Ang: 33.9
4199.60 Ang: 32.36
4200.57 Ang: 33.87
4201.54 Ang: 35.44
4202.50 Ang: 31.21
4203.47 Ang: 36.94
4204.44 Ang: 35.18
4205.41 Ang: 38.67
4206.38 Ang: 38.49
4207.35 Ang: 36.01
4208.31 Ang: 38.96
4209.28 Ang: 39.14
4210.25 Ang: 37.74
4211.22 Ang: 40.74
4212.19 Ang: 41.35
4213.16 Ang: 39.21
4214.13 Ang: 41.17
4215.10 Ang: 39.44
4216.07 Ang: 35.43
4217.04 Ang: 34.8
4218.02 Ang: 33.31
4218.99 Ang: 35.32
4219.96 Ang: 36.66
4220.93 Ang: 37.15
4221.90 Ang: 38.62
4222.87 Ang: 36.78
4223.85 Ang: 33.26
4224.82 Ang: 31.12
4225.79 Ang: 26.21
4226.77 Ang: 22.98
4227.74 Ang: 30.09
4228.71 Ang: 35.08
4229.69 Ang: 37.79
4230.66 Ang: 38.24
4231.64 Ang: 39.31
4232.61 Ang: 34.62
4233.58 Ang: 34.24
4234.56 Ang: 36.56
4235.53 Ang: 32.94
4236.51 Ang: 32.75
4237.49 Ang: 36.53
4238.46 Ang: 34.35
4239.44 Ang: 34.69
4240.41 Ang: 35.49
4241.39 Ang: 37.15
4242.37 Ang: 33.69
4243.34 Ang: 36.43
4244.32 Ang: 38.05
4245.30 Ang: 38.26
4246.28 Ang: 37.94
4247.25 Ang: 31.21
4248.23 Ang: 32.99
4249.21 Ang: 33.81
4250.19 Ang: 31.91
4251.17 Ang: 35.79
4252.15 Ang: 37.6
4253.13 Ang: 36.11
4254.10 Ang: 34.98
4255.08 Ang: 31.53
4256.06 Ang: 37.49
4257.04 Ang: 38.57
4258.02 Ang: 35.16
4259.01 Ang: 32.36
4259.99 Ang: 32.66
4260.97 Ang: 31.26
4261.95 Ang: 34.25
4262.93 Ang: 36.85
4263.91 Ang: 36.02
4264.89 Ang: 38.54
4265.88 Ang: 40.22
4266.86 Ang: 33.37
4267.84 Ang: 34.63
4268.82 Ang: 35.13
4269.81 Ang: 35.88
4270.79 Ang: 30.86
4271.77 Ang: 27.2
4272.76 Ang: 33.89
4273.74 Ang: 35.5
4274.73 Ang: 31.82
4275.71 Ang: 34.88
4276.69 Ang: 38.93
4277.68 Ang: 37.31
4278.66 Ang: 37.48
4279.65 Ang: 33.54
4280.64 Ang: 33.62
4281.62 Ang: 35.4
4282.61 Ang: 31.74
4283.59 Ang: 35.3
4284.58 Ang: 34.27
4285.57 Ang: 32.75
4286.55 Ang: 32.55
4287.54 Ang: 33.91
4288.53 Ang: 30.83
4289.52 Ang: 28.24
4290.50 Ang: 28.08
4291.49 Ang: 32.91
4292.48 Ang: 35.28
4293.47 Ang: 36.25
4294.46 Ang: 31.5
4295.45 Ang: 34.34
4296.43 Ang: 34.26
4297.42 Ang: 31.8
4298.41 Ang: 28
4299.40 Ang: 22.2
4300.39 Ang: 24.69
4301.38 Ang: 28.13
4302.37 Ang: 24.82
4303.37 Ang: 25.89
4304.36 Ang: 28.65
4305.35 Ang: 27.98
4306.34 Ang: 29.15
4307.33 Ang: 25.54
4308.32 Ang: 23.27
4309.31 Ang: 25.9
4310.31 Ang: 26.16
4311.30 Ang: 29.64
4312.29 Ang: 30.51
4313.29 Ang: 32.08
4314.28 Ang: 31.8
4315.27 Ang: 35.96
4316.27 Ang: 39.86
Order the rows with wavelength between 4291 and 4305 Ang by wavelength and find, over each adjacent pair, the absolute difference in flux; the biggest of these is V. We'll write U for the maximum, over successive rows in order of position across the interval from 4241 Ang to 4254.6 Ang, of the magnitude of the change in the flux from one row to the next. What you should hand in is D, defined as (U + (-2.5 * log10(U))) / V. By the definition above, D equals 0.80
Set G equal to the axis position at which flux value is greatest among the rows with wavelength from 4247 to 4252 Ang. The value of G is 4251.17 Ang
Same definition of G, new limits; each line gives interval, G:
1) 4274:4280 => 4276.69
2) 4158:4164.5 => 4163.02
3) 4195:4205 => 4196.70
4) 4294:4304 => 4295.45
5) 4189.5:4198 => 4193.80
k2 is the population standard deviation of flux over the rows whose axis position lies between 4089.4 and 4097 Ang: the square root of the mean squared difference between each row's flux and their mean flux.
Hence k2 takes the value 2.9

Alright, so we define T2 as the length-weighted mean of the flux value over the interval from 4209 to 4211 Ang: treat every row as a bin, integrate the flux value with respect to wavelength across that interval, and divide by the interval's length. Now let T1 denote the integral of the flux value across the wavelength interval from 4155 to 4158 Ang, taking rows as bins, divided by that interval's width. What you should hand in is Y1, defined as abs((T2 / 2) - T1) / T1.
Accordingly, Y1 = 0.464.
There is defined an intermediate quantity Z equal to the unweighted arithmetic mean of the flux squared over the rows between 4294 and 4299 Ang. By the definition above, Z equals 1028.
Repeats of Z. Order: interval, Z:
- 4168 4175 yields 1214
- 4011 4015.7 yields 1349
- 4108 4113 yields 1327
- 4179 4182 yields 1503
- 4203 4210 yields 1418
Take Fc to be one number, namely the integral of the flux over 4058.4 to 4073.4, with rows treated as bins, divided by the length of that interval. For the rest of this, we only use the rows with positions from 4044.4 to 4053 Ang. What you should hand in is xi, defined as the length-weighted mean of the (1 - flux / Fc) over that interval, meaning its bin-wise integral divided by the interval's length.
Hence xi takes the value 0.01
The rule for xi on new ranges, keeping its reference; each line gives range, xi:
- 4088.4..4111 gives 0.00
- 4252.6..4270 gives -0.04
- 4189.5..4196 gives -0.15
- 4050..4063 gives -0.06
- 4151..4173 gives -0.09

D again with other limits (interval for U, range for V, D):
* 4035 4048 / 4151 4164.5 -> 0.73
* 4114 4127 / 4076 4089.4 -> 0.71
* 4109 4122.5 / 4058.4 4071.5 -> 0.67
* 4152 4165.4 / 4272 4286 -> 1.40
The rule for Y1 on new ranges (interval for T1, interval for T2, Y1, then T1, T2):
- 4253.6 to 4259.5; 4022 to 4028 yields 0.490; 35.0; 36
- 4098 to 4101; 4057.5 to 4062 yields 0.404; 30.7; 37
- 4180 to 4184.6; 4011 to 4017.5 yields 0.488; 35.9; 37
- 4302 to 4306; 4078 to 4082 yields 0.364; 27.0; 34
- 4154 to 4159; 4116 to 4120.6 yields 0.447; 35.4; 39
